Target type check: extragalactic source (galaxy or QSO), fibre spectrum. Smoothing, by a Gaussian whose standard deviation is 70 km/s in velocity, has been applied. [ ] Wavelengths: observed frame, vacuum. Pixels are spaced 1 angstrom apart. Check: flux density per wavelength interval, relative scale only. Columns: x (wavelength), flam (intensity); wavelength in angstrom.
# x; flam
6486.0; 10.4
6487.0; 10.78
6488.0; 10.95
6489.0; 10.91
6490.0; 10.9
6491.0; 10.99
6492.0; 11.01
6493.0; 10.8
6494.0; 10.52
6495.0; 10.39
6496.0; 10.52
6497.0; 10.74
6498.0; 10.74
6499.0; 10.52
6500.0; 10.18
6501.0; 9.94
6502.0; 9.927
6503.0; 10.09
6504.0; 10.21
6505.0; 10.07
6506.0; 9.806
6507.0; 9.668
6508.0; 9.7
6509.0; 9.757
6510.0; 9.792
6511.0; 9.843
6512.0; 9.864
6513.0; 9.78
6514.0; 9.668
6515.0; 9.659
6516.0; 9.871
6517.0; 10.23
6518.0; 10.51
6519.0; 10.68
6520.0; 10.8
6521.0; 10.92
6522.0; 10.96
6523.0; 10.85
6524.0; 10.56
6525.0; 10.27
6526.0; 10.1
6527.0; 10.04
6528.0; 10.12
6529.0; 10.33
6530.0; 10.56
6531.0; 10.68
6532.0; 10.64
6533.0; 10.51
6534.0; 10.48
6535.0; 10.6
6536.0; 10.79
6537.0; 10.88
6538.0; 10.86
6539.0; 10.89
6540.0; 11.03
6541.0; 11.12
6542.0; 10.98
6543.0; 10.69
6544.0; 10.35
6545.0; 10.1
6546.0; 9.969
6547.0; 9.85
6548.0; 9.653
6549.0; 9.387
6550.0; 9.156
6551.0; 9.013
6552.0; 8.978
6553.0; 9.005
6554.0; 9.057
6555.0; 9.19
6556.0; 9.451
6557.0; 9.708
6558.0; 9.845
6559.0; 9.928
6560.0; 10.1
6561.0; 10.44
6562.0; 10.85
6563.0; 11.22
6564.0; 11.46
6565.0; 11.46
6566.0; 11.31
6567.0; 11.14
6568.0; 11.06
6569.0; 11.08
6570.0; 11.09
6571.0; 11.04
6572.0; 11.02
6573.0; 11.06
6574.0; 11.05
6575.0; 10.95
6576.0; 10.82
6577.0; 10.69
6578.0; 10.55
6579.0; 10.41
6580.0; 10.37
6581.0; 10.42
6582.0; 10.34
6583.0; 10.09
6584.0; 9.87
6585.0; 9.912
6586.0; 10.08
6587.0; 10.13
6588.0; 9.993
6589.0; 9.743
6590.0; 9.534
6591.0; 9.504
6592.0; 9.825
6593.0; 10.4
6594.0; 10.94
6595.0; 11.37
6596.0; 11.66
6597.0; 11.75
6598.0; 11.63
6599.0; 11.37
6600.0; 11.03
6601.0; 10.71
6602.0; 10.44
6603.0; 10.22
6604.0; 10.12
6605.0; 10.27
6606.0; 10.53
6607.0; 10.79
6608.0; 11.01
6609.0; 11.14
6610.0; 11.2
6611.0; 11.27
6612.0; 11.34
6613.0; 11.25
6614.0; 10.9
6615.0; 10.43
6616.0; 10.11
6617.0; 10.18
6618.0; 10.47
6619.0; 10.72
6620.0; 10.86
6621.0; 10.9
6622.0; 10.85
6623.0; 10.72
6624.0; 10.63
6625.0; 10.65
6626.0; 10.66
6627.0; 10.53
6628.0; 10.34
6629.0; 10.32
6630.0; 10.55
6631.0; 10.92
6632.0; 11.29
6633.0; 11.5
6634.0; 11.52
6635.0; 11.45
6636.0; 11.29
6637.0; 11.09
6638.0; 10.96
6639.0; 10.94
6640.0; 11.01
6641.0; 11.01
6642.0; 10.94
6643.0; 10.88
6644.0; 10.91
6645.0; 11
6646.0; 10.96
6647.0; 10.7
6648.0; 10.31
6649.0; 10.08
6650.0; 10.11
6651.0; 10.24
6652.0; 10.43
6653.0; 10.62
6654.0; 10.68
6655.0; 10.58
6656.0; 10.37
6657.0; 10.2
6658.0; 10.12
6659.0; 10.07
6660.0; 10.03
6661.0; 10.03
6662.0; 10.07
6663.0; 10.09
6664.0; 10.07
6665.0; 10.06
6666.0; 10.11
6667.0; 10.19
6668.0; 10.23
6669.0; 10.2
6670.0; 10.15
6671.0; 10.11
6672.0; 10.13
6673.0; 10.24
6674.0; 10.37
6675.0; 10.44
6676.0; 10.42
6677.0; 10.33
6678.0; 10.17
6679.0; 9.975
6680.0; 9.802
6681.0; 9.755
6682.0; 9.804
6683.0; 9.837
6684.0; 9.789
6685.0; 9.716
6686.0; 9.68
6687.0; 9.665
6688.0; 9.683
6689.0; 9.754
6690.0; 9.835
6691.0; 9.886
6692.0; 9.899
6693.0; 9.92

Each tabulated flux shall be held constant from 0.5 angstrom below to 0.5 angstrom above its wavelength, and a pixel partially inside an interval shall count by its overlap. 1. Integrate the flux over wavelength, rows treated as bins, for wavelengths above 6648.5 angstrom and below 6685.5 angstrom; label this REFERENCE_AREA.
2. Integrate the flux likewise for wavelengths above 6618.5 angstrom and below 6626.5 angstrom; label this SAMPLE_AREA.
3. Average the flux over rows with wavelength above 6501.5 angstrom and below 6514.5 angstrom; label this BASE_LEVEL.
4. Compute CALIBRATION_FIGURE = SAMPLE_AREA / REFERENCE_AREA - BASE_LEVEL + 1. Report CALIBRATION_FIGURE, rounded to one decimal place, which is -8.6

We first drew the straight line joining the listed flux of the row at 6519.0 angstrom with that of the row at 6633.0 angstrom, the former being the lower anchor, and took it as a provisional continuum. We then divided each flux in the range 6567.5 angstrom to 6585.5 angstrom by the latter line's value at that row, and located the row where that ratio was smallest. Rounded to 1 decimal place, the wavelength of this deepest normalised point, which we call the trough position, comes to 6584.0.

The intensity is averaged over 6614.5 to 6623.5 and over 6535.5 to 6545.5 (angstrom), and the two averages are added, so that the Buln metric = 21.4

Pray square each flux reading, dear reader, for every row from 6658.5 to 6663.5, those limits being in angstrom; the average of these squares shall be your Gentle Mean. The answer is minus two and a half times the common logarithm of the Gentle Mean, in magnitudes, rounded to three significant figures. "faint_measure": -5.01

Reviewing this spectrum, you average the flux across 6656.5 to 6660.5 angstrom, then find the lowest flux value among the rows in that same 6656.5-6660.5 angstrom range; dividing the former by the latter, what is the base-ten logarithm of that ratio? 0.0032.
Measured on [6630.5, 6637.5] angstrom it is 0.0146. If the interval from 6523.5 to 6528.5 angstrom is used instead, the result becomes 0.0076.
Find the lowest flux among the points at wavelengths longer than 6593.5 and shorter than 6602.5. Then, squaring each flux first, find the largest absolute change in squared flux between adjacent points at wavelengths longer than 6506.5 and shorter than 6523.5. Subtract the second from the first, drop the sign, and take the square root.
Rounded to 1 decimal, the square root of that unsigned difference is 1.8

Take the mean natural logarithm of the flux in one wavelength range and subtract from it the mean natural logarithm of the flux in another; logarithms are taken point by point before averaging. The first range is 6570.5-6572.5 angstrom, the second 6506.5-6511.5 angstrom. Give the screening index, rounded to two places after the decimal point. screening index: 0.12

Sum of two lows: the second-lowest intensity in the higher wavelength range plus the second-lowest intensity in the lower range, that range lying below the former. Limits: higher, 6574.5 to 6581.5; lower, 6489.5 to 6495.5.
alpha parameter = 20.9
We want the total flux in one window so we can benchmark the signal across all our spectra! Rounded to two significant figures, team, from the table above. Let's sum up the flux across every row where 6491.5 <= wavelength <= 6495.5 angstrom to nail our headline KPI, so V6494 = 43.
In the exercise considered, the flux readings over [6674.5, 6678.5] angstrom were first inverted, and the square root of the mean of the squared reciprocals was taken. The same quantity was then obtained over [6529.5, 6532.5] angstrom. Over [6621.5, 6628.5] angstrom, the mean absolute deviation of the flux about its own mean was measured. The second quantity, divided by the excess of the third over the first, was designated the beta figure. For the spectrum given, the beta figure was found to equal 7.7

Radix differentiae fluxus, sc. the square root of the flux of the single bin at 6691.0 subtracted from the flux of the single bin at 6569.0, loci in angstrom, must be 1.09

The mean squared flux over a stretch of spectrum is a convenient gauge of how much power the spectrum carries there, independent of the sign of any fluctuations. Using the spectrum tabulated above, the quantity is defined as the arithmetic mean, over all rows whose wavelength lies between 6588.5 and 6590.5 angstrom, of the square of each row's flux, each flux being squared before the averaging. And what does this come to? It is 93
